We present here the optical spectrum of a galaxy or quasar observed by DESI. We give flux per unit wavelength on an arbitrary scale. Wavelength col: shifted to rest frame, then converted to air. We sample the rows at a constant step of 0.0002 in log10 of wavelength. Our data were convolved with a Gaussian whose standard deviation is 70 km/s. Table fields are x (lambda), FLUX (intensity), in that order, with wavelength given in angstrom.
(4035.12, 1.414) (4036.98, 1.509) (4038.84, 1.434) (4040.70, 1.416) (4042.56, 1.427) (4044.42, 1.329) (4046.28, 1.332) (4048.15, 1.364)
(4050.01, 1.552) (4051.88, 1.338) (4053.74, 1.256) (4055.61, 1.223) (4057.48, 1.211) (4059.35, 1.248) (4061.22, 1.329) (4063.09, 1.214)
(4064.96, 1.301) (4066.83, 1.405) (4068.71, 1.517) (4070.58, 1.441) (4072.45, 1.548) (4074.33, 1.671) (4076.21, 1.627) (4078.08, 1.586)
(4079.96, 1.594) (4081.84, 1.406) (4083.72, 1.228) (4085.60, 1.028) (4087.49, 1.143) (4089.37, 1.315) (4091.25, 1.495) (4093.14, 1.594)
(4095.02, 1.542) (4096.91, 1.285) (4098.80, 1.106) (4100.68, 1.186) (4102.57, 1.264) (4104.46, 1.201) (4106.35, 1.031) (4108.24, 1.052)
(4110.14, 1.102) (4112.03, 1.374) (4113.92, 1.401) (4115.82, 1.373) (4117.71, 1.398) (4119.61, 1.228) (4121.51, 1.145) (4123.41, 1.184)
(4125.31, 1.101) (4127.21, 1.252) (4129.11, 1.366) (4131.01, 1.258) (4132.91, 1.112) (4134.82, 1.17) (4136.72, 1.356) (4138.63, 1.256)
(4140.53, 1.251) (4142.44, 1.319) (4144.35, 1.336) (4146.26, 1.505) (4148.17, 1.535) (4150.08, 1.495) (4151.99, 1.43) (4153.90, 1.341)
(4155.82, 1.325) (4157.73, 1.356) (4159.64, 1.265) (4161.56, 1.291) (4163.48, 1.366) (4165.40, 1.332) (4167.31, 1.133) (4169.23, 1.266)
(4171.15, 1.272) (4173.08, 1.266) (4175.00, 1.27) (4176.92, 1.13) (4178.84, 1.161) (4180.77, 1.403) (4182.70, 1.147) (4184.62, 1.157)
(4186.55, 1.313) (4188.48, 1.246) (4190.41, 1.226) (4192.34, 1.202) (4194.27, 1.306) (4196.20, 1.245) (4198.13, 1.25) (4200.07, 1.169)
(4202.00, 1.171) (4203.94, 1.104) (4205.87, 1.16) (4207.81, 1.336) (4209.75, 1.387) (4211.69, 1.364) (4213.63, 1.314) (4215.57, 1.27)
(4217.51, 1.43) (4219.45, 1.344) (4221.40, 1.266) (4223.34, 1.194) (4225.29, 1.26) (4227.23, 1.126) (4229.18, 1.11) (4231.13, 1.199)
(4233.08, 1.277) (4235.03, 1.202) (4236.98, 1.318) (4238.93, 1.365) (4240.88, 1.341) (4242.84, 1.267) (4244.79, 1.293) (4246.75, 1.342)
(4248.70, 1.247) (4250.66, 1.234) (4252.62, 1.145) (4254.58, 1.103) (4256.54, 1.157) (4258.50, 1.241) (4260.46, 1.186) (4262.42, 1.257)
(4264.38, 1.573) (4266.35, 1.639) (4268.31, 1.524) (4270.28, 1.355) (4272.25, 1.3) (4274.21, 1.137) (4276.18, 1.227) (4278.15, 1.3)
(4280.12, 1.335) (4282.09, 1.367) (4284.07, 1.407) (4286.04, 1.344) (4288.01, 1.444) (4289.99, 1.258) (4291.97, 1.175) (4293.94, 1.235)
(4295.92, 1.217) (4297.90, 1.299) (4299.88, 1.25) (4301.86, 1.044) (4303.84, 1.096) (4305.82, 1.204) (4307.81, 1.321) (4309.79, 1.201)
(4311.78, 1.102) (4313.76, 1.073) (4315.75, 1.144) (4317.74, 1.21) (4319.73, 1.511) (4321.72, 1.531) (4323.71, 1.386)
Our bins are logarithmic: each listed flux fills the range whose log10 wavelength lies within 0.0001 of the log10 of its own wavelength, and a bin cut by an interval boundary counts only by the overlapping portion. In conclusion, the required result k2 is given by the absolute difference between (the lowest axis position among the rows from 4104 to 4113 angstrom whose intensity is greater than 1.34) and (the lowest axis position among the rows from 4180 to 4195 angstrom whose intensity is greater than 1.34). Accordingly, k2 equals 68.7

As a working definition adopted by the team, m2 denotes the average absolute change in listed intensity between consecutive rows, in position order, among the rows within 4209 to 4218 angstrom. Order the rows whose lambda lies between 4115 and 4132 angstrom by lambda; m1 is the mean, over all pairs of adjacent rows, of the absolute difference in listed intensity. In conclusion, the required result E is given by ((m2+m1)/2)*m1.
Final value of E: 0.008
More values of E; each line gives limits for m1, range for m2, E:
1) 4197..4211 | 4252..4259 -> 0.005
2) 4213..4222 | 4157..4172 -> 0.008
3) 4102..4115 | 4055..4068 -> 0.009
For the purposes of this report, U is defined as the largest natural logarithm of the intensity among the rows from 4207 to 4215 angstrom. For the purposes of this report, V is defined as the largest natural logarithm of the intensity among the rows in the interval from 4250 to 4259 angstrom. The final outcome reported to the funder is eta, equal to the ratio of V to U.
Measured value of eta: 0.7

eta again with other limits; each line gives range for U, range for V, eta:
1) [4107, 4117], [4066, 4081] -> 1.5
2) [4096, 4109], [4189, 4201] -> 1.1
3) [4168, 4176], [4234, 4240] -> 1.3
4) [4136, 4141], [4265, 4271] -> 1.6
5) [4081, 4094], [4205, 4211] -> 0.7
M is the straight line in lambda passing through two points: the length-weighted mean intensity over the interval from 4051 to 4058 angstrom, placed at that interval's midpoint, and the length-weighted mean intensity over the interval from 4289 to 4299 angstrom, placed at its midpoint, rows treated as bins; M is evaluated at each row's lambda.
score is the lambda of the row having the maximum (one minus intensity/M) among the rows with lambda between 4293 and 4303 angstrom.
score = 4301.86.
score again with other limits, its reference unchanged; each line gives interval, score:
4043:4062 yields 4057.48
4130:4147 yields 4132.91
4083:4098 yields 4085.60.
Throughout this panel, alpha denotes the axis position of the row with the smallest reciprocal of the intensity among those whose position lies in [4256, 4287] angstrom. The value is 4266.35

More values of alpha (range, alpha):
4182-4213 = 4209.75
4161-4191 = 4180.77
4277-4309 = 4288.01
